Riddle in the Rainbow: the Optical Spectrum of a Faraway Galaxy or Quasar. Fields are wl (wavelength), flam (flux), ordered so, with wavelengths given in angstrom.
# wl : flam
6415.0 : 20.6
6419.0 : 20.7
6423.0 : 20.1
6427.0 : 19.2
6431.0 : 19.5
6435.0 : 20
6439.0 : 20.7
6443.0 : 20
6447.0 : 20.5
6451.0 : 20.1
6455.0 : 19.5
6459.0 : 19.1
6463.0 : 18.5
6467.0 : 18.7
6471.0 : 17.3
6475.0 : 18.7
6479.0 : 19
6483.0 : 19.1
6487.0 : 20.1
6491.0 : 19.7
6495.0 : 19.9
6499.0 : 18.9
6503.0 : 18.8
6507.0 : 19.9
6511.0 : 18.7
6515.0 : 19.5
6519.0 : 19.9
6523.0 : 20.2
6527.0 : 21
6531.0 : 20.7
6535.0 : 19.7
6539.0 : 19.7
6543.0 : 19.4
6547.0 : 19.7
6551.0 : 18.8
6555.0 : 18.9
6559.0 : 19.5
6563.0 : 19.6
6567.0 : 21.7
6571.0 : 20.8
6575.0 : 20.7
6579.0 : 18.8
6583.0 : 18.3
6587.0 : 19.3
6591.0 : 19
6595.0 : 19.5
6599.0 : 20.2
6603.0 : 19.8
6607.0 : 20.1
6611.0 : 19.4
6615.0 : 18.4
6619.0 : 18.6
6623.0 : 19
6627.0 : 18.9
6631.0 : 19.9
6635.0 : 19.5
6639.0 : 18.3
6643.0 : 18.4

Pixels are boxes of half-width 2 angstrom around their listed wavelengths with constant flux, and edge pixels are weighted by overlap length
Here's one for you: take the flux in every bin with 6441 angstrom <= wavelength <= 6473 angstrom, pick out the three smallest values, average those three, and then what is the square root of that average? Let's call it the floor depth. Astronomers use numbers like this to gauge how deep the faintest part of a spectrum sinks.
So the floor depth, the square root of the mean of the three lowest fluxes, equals 4.26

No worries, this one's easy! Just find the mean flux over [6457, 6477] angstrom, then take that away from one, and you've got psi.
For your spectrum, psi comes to -17.5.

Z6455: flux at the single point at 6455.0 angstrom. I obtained 19.5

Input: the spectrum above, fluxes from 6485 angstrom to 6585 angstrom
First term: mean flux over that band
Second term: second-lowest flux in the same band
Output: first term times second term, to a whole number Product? 369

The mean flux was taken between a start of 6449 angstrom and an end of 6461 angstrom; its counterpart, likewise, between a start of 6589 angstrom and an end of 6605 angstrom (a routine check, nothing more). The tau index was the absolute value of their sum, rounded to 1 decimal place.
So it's 39.2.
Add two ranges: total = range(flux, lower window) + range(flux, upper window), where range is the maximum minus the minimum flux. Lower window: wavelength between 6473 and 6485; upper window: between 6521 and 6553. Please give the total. 2.6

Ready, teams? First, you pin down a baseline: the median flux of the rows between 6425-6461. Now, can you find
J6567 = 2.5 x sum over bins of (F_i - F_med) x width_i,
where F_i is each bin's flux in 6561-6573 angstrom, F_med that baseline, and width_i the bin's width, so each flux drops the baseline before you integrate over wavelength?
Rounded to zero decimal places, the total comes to 21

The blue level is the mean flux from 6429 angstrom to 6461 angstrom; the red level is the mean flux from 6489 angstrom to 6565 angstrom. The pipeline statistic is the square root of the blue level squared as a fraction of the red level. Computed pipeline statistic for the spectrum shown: 4.50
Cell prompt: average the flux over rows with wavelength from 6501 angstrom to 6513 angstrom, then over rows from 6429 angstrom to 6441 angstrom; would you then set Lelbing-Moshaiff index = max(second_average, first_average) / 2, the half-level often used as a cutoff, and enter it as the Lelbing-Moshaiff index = 10.0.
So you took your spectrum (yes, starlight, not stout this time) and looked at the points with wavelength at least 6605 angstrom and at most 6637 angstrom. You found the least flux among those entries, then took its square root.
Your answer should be 4.29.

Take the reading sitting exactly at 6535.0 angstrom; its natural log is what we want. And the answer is 2.98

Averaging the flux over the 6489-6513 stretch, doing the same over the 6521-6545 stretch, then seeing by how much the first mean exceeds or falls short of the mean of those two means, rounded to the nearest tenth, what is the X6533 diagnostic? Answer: -0.4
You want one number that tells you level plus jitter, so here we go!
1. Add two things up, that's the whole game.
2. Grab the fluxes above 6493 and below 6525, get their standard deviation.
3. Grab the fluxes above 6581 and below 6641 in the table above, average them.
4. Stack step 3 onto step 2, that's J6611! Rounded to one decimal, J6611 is 19.8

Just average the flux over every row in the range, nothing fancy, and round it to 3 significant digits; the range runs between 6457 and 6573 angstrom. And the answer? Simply 19.5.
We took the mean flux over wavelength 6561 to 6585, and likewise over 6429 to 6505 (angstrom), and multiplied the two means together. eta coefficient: 387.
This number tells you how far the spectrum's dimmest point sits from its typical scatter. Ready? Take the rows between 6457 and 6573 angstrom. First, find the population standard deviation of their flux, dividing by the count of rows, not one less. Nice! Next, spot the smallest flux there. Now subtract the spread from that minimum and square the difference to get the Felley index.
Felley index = 270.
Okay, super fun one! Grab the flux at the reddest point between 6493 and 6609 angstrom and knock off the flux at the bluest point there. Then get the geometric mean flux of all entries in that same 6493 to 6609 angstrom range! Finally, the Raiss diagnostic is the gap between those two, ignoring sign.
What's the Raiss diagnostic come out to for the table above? 19.5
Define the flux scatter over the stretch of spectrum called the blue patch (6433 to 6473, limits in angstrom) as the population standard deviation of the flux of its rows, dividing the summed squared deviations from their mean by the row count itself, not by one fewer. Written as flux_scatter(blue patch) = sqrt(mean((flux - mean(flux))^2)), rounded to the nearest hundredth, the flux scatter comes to 1.00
